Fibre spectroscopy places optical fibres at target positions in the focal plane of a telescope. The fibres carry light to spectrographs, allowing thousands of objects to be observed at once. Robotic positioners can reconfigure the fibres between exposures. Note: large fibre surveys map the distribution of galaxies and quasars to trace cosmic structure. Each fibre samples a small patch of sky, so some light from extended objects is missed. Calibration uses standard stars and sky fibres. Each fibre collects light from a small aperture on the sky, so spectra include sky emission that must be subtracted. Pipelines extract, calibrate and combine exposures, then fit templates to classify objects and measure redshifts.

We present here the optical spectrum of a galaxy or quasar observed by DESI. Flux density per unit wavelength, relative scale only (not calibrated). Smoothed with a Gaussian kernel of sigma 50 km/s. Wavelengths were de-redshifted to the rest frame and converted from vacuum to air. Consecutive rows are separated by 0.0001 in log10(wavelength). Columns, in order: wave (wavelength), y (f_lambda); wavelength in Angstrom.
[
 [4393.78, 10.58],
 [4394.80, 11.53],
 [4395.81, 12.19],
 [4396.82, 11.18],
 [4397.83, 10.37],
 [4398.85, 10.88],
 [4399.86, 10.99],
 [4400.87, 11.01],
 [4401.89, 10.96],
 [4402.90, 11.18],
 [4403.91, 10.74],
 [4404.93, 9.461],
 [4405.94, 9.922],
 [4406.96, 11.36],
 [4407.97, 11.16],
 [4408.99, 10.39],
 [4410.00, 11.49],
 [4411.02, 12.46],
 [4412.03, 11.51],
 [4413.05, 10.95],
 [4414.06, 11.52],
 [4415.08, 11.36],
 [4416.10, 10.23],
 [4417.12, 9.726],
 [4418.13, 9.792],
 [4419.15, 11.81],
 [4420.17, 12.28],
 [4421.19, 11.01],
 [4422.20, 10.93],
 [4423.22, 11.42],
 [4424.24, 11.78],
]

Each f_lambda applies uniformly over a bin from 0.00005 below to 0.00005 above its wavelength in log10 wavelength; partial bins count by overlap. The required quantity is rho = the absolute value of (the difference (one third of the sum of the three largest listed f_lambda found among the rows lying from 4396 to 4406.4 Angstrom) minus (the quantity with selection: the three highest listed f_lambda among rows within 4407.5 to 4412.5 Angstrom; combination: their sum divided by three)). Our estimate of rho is 0.70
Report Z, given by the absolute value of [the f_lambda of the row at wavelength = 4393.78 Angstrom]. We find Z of 10.6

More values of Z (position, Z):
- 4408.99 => 10.4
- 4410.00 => 11.5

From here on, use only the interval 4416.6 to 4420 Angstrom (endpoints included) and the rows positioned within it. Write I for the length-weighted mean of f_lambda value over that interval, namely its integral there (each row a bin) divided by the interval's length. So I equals 10.6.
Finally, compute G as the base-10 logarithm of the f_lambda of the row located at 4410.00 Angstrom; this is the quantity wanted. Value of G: 1.06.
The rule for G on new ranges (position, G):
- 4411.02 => 1.10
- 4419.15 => 1.07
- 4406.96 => 1.06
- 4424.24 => 1.07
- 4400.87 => 1.04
